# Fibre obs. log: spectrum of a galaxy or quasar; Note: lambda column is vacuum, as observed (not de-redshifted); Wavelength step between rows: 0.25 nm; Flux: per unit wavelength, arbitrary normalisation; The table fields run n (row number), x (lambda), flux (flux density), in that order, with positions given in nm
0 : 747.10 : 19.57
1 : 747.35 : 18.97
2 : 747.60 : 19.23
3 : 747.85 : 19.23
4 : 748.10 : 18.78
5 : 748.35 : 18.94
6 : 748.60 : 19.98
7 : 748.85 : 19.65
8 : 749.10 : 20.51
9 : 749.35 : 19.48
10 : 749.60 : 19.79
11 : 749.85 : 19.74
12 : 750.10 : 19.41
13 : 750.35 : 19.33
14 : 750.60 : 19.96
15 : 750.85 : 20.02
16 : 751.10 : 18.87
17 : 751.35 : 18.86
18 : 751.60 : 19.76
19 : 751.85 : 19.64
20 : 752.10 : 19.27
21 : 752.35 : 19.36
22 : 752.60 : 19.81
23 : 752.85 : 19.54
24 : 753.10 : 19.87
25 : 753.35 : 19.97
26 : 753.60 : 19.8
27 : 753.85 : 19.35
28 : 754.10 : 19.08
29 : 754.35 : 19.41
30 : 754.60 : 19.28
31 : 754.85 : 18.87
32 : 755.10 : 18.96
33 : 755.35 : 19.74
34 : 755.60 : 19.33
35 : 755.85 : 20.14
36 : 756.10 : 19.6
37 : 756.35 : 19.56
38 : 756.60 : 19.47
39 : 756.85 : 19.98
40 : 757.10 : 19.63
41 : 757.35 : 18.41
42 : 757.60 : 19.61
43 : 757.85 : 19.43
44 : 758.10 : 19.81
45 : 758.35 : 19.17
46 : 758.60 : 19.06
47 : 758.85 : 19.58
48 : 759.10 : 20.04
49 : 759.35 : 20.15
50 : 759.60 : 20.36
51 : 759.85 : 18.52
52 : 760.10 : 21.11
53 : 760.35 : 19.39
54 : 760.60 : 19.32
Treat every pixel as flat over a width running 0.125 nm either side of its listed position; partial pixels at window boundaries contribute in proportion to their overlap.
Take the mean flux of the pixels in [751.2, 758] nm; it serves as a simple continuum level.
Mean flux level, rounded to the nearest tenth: 19.5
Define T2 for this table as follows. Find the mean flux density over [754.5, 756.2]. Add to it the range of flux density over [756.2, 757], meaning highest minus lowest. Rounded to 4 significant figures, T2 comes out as 19.93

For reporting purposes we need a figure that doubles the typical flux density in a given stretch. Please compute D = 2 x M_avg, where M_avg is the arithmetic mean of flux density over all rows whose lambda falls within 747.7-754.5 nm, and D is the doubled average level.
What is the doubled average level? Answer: 39.1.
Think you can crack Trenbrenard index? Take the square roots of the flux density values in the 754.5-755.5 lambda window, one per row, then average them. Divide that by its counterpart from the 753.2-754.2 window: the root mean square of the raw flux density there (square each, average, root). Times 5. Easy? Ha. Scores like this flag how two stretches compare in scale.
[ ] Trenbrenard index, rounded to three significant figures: 1.12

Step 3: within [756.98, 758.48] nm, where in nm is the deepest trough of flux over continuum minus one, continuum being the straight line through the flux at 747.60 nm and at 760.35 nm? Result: 757.35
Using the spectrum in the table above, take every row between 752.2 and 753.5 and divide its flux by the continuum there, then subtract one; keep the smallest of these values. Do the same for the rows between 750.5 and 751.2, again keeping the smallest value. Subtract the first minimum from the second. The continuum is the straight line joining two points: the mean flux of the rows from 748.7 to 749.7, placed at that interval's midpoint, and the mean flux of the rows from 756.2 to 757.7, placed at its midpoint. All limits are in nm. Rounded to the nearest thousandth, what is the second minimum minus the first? -0.028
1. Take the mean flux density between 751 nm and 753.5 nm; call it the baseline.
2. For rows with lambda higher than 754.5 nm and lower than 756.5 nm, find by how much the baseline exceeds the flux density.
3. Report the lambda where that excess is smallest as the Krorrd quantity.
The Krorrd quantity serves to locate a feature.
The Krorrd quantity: 755.85 nm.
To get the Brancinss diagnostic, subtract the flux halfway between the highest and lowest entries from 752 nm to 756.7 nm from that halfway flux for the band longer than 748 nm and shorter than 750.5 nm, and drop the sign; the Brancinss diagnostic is 0.14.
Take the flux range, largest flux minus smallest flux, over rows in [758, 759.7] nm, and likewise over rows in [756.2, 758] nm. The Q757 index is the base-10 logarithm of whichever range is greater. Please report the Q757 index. 0.20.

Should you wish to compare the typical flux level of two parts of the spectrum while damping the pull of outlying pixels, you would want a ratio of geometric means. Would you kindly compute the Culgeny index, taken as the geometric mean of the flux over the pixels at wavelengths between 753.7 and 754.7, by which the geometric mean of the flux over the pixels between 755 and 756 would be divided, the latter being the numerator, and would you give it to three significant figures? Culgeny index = 1.01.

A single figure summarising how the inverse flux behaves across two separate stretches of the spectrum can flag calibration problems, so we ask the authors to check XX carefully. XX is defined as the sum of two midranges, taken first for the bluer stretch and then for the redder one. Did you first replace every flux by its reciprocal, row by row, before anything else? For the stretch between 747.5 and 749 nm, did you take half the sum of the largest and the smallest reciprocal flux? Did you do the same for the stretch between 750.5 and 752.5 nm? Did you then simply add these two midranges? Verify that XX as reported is 0.103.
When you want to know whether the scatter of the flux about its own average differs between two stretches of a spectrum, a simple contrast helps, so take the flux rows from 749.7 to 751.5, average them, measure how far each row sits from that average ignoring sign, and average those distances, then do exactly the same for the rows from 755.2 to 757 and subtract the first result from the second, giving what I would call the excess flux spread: -0.16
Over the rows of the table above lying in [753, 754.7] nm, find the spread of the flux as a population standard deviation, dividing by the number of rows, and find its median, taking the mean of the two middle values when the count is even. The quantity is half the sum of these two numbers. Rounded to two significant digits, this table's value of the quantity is 9.9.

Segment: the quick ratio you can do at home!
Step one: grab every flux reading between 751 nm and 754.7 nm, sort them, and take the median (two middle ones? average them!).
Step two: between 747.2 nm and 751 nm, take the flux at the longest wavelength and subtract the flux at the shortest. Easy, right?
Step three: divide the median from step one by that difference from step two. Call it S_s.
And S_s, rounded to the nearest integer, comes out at 18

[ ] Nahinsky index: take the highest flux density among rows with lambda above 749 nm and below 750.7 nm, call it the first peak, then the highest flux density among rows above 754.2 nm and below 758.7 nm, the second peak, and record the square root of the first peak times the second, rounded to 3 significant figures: 20.3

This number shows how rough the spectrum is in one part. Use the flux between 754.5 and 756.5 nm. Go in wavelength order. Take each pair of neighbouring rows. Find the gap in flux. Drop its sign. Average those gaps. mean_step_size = 0.44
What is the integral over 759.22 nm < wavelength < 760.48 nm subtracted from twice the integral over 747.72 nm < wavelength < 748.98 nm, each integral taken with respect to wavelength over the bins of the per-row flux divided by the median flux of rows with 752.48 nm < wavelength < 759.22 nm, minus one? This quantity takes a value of -0.053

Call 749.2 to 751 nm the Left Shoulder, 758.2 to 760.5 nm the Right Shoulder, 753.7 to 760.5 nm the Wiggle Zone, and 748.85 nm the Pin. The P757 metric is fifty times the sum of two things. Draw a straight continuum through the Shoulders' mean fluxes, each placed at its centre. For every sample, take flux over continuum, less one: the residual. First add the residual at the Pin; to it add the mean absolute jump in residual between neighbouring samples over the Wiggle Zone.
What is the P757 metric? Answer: 1.5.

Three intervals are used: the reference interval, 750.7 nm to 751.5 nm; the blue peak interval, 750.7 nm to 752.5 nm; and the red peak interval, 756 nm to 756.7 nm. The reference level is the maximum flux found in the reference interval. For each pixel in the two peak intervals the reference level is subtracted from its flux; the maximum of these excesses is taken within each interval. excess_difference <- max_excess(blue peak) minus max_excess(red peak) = 0.42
